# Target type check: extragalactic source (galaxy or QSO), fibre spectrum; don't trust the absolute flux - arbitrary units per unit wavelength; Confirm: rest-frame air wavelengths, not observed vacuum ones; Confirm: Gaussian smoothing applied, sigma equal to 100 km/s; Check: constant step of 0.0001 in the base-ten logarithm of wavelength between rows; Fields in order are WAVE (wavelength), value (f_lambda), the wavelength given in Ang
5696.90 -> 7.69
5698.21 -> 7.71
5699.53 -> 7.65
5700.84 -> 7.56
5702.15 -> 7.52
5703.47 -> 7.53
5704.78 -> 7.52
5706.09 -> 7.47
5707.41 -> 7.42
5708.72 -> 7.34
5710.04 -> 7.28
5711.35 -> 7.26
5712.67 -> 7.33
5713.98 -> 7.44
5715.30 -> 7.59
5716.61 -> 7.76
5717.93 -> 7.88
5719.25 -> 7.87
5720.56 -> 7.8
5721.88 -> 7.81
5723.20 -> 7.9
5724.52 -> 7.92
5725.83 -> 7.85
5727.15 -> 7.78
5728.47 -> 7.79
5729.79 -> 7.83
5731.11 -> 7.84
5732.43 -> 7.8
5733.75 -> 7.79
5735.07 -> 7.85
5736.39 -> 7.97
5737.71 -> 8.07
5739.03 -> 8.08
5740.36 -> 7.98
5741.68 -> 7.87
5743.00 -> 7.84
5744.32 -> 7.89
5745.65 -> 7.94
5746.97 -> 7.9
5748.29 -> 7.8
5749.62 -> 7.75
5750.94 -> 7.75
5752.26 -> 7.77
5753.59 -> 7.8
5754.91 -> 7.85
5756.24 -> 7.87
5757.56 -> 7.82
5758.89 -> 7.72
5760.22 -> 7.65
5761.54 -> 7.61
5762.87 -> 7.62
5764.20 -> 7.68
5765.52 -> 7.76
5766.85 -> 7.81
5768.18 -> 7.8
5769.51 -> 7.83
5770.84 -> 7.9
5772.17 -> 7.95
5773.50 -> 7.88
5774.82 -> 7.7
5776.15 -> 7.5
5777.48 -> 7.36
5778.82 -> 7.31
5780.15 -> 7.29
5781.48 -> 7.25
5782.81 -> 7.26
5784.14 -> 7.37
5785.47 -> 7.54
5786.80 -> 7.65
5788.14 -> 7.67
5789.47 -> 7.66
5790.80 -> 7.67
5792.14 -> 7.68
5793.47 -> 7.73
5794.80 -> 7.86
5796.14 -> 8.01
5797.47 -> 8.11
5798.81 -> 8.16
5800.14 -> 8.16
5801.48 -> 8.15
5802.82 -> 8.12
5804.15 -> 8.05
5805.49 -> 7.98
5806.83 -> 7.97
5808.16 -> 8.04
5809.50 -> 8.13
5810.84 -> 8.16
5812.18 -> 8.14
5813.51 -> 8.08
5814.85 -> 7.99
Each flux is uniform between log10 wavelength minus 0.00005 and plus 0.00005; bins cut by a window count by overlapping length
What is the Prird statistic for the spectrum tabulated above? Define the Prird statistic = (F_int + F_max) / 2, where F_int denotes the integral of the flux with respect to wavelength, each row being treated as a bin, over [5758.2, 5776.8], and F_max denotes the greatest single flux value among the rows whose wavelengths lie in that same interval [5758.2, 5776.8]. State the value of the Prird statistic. 76.0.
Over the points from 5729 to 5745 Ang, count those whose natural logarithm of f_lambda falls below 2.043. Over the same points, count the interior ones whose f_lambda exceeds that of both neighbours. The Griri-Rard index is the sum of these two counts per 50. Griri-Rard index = 0.04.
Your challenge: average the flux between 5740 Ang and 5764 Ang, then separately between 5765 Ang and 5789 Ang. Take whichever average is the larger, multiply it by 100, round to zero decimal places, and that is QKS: 780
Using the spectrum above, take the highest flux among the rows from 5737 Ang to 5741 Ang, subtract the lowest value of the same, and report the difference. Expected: 0.10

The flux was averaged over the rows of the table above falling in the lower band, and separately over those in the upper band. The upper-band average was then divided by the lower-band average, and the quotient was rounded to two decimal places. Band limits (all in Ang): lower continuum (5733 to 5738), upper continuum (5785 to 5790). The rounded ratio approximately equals 0.96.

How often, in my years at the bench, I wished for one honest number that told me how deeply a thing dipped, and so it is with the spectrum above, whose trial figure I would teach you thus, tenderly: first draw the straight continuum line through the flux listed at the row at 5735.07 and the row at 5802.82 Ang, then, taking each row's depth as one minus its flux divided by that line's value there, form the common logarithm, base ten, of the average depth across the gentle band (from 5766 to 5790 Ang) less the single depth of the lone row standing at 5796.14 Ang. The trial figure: -1.37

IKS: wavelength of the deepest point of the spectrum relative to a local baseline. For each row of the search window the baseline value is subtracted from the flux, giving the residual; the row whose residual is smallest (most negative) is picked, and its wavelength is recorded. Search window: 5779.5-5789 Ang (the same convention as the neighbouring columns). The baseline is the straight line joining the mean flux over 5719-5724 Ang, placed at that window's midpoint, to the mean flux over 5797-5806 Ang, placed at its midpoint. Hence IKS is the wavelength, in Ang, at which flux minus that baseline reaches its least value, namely 5781.48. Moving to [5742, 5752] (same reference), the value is 5750.94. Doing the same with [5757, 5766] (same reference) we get 5761.54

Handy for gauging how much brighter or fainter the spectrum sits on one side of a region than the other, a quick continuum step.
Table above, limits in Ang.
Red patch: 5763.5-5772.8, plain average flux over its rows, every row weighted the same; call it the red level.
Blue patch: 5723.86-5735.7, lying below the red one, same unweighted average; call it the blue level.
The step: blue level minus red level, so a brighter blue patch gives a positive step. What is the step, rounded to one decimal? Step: 0.0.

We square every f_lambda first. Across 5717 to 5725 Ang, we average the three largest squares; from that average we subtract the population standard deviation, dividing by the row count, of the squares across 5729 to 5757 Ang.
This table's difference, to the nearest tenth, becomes 61.0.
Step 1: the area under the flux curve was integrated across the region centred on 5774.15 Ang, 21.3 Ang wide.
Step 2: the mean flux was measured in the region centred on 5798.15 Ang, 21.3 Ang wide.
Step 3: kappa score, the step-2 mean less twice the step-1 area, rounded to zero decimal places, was -316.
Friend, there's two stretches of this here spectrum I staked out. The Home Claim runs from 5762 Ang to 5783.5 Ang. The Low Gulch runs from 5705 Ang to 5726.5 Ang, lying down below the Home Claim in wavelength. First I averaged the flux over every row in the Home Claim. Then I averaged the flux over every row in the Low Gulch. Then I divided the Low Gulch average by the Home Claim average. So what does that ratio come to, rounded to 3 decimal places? 1.000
